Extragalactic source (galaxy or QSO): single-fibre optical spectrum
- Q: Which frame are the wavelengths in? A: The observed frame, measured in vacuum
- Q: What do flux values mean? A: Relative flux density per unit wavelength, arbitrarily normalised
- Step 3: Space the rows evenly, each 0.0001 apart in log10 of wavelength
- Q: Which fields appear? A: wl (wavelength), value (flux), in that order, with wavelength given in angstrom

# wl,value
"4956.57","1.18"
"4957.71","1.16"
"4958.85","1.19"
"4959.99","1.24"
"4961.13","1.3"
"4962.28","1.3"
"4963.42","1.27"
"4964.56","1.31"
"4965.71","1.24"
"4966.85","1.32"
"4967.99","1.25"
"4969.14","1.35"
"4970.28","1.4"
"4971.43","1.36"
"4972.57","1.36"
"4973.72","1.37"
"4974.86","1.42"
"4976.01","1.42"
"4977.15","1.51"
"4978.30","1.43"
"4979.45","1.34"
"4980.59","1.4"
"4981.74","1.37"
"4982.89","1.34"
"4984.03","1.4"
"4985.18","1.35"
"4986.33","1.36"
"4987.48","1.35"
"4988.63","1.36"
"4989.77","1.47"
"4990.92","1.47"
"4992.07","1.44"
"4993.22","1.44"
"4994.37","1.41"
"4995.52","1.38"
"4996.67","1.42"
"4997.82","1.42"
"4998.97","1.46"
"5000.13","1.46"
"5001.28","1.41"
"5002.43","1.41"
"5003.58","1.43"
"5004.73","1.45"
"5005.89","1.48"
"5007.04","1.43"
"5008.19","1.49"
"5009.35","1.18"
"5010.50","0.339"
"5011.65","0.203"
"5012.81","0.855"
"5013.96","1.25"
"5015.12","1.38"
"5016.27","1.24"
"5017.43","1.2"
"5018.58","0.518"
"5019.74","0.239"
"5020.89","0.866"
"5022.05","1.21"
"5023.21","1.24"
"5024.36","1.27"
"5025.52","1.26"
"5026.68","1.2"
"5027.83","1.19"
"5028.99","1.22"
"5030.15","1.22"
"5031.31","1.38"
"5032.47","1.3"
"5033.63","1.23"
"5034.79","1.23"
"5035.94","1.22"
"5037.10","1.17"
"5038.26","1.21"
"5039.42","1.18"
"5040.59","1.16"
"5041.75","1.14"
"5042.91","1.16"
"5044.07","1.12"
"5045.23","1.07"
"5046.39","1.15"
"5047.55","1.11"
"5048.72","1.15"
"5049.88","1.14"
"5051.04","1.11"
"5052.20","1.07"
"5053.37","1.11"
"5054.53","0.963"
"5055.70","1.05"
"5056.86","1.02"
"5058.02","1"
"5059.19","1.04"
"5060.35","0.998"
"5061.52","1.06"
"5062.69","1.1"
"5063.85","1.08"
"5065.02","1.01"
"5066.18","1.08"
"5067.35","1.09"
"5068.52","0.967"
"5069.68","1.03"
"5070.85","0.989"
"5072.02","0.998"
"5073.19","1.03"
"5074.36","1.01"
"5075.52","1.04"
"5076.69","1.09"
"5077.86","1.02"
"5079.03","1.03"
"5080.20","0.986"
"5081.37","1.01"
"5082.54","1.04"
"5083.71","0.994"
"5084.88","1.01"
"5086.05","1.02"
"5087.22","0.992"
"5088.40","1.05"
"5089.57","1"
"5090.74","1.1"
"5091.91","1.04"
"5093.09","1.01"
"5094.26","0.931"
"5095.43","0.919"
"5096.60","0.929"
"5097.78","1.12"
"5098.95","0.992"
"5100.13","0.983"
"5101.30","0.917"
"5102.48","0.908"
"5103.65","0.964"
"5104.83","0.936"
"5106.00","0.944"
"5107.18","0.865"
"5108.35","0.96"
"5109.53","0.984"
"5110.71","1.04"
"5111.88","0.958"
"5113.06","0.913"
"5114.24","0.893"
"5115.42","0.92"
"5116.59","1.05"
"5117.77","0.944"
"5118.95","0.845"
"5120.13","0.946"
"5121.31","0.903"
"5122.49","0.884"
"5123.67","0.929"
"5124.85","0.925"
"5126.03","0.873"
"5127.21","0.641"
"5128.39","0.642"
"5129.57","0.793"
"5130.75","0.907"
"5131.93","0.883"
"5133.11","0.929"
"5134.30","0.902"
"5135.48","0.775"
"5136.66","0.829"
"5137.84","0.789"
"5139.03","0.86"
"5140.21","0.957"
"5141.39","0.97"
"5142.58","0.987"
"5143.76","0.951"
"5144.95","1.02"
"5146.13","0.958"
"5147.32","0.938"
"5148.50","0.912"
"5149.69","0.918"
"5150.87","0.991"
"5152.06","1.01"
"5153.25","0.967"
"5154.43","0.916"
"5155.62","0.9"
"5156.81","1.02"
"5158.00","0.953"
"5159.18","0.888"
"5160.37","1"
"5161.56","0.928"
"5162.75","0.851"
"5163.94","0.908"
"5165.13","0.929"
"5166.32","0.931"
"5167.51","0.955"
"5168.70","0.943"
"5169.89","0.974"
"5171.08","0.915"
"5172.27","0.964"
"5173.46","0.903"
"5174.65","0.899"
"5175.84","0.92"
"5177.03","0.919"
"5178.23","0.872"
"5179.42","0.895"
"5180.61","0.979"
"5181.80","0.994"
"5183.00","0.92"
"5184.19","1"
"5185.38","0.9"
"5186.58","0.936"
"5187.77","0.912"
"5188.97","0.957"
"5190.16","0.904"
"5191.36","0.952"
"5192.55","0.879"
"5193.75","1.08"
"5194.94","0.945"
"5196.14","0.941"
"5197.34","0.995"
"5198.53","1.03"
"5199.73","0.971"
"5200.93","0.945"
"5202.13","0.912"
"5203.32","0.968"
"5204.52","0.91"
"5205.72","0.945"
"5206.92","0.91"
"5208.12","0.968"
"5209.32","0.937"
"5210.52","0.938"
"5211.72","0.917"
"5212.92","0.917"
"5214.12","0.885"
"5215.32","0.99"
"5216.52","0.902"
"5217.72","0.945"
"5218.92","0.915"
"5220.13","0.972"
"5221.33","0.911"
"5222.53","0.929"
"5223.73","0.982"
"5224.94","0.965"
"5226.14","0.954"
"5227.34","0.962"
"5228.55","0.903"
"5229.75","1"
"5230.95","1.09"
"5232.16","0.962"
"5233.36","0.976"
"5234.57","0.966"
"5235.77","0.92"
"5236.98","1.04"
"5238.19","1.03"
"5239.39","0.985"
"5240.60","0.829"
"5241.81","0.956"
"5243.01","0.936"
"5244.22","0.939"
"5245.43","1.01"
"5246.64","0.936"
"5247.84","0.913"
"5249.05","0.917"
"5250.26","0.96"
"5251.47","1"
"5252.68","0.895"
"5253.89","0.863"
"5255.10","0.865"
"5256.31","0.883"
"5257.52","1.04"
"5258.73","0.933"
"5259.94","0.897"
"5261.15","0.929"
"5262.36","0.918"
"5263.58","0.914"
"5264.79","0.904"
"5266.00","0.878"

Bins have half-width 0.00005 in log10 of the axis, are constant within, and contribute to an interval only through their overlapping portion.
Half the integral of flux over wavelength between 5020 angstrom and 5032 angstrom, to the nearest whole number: 7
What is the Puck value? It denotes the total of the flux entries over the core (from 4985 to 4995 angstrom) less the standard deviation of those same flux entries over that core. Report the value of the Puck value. 13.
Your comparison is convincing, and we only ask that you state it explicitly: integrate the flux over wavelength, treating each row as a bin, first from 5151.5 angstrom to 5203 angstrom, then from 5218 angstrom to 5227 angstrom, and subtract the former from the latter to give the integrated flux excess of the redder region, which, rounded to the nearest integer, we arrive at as -40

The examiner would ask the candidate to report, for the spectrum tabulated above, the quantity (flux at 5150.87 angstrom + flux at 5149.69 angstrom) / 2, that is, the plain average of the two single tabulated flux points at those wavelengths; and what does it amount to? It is 0.95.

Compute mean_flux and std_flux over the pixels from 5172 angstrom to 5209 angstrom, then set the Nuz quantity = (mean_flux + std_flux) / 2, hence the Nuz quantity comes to 0.494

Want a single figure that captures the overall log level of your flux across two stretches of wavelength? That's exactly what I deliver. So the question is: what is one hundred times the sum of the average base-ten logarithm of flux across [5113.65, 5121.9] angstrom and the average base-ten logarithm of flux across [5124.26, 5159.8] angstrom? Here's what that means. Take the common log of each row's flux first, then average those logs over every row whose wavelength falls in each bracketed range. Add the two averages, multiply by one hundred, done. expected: -8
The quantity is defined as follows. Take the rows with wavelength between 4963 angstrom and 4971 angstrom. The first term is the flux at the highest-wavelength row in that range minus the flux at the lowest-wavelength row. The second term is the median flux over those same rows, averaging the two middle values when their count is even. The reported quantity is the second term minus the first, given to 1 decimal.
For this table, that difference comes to 1.2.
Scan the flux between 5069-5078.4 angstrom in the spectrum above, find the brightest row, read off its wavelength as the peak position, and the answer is 5076.69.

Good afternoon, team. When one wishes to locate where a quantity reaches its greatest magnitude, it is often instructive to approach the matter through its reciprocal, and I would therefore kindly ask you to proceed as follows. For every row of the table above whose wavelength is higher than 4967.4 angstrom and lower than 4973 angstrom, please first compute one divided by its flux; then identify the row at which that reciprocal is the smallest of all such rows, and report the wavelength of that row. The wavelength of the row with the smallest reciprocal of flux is 4970.28 angstrom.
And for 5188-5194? 5193.75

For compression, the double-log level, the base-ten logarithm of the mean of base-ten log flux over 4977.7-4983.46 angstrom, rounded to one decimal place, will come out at -0.9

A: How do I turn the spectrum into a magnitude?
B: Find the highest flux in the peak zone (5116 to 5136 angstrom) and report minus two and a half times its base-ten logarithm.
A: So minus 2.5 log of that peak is -0.05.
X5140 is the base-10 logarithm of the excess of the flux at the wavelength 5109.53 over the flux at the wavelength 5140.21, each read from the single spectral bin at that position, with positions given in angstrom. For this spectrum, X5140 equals -1.57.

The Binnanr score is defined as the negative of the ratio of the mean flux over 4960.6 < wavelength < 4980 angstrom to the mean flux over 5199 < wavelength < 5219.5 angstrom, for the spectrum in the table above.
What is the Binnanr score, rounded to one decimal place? -1.4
